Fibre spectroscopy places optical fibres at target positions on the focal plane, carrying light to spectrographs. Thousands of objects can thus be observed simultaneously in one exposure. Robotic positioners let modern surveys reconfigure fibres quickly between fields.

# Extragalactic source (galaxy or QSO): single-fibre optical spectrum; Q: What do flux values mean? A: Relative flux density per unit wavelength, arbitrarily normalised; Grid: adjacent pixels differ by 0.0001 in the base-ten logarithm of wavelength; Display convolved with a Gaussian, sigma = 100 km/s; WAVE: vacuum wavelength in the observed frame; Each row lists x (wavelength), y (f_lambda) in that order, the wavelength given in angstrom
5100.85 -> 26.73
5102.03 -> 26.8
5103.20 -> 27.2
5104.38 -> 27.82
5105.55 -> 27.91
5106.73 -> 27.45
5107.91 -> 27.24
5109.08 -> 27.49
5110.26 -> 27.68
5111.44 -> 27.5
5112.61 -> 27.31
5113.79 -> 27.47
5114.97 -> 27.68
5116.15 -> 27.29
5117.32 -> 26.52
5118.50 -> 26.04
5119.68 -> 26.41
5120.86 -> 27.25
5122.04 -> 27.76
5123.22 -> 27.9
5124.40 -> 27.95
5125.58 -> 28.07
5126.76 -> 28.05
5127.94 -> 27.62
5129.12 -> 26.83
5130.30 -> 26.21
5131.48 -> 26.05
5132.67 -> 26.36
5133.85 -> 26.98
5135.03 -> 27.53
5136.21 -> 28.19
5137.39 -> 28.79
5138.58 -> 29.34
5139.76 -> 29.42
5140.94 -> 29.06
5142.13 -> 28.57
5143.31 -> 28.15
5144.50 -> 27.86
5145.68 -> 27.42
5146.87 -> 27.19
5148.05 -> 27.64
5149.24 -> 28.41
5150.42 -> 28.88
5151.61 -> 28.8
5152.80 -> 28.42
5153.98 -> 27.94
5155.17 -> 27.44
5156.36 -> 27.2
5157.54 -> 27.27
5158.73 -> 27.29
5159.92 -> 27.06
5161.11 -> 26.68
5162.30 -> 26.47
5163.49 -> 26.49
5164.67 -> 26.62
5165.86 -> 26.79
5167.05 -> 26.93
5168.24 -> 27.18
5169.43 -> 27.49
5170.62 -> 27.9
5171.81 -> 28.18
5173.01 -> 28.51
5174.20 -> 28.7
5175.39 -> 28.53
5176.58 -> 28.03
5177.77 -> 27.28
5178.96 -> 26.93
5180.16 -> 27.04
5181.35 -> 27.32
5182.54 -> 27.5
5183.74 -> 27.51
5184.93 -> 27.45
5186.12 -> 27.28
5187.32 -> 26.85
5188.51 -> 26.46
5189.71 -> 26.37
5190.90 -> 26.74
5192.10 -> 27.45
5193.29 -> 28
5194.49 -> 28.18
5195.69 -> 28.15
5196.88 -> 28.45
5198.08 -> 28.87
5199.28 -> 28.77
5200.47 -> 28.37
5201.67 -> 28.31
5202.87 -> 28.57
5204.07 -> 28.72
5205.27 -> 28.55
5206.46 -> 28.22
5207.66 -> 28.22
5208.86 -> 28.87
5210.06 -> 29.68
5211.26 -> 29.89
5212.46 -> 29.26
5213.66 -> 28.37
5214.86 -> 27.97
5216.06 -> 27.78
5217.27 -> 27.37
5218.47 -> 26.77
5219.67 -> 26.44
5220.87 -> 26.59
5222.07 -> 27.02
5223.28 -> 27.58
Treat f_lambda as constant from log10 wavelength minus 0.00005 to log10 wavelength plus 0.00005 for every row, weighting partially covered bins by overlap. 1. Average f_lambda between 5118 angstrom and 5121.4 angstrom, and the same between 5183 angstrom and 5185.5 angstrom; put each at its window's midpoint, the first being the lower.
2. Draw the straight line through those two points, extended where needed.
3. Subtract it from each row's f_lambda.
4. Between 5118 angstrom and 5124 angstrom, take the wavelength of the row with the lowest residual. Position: 5118.50 angstrom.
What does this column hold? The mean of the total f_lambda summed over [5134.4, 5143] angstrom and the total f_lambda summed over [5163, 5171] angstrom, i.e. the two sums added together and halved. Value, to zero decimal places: 195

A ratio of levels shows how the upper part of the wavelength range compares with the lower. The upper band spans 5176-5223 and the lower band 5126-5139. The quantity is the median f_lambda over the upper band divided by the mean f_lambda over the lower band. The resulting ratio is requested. 1.02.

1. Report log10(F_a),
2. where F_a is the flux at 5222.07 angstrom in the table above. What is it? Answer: 1.432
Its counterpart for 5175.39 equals 1.455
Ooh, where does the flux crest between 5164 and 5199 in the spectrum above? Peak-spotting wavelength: 5198.08 angstrom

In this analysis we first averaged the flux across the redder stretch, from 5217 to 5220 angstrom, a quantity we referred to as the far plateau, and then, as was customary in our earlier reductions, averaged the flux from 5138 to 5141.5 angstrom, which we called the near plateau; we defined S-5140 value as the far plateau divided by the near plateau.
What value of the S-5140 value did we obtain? 0.92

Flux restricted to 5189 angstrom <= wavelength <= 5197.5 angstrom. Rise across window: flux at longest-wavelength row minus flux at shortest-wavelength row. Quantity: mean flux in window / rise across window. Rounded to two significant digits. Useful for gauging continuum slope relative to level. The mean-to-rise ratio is 13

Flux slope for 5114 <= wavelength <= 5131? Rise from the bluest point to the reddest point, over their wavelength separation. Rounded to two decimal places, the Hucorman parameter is -0.10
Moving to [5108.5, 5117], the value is -0.03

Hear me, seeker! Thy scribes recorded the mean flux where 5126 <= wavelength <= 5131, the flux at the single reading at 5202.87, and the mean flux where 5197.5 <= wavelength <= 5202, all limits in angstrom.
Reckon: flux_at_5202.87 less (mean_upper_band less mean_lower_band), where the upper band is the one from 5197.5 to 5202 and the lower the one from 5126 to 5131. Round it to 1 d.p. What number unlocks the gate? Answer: 27.2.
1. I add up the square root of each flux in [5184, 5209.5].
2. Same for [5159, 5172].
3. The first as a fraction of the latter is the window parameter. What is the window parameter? 1.9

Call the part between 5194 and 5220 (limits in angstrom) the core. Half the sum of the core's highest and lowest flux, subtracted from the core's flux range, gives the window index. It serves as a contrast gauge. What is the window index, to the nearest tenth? -24.7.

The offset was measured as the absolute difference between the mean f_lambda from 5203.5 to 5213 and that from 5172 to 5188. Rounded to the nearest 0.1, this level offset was 1.3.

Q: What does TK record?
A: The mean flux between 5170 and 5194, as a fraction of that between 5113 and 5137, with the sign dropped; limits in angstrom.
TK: 1.01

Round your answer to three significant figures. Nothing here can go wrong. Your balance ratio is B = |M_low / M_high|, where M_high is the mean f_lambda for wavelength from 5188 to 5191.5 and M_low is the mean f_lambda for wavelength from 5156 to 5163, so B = 1.02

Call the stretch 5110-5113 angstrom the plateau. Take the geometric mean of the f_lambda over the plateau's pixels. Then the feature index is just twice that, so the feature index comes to 55.0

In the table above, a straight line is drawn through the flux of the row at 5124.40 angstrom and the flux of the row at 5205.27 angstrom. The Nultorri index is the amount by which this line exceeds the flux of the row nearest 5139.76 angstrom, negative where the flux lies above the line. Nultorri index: -1.4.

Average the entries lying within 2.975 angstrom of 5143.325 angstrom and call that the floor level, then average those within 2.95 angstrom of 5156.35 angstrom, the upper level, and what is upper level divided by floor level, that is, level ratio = 0.97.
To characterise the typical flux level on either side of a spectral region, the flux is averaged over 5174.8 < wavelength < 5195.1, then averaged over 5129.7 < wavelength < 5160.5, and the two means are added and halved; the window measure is 27.6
